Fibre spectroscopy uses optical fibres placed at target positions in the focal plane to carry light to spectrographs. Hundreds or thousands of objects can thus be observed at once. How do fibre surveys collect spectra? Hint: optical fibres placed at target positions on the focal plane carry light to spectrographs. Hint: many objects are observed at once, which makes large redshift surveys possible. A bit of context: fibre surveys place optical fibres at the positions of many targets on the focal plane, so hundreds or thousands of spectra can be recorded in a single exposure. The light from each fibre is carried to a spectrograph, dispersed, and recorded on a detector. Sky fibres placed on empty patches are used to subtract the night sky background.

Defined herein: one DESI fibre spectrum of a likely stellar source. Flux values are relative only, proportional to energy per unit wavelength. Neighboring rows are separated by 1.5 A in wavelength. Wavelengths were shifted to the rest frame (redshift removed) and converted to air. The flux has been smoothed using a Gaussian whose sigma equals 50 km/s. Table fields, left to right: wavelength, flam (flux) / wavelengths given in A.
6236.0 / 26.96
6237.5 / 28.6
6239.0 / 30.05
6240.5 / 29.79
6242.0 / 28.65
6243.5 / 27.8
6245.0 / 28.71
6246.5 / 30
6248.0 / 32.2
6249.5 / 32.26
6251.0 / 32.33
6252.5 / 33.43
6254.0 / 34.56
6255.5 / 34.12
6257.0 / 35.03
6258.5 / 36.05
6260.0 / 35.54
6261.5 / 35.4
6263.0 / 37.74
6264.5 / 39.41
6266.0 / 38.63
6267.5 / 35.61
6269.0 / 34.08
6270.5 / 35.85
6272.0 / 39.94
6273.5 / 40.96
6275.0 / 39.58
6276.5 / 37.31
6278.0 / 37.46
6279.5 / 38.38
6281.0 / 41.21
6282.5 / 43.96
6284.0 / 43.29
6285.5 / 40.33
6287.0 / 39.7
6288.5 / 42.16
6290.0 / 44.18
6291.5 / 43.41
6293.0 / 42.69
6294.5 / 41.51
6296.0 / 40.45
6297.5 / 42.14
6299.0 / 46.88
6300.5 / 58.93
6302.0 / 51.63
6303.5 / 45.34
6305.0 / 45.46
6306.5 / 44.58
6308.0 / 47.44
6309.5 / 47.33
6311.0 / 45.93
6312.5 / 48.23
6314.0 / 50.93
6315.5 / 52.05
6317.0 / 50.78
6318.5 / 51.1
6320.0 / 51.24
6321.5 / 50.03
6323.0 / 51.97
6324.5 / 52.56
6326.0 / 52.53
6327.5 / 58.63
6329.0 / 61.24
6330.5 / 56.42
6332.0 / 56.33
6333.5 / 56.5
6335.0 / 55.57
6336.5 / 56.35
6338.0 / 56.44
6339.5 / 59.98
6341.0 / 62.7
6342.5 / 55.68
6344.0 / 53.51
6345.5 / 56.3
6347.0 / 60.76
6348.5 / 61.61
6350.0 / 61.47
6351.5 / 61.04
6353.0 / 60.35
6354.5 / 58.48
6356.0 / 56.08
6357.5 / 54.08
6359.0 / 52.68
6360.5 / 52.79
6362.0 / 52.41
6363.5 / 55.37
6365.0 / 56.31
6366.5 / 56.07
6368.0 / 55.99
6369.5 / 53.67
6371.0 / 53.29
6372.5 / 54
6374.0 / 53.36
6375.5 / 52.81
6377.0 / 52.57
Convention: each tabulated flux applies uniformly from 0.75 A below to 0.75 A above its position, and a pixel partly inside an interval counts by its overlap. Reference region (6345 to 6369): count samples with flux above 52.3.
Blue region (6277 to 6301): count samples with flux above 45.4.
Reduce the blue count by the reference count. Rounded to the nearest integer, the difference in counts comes -14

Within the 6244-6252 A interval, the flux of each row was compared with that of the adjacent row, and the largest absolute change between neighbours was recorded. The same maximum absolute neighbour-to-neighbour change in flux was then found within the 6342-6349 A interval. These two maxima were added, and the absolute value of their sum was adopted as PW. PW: 6.7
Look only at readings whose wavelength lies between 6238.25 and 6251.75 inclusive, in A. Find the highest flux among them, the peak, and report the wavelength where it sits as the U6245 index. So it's 6251.0 A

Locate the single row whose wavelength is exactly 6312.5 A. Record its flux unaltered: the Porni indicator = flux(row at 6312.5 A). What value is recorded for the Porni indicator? 48.23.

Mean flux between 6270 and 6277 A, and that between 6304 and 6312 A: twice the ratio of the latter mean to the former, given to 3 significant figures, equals 2.38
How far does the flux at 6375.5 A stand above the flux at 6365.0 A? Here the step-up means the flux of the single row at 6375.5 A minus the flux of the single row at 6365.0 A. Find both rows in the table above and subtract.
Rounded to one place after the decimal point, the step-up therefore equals -3.5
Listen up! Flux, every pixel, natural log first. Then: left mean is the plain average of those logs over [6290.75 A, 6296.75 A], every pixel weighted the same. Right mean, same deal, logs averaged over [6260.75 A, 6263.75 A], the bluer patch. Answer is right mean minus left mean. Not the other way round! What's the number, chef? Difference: -0.14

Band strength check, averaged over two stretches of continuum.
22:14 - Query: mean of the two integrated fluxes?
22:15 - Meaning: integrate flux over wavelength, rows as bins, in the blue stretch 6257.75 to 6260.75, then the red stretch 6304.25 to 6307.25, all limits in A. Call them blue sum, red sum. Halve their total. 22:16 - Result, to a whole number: 121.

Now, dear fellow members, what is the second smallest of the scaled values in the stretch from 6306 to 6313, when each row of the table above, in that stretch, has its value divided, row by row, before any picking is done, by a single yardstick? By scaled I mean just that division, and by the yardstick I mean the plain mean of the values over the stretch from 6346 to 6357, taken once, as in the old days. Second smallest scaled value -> 0.77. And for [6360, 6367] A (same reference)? 0.88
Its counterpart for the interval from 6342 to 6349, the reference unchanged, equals 0.93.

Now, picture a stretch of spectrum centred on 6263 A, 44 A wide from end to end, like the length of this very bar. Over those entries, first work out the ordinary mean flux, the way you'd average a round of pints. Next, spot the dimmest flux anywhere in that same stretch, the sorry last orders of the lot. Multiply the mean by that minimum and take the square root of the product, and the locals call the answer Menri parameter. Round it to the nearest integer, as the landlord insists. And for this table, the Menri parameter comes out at 32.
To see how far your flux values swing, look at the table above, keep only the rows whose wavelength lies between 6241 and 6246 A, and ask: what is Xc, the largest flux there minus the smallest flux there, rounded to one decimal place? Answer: 0.9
